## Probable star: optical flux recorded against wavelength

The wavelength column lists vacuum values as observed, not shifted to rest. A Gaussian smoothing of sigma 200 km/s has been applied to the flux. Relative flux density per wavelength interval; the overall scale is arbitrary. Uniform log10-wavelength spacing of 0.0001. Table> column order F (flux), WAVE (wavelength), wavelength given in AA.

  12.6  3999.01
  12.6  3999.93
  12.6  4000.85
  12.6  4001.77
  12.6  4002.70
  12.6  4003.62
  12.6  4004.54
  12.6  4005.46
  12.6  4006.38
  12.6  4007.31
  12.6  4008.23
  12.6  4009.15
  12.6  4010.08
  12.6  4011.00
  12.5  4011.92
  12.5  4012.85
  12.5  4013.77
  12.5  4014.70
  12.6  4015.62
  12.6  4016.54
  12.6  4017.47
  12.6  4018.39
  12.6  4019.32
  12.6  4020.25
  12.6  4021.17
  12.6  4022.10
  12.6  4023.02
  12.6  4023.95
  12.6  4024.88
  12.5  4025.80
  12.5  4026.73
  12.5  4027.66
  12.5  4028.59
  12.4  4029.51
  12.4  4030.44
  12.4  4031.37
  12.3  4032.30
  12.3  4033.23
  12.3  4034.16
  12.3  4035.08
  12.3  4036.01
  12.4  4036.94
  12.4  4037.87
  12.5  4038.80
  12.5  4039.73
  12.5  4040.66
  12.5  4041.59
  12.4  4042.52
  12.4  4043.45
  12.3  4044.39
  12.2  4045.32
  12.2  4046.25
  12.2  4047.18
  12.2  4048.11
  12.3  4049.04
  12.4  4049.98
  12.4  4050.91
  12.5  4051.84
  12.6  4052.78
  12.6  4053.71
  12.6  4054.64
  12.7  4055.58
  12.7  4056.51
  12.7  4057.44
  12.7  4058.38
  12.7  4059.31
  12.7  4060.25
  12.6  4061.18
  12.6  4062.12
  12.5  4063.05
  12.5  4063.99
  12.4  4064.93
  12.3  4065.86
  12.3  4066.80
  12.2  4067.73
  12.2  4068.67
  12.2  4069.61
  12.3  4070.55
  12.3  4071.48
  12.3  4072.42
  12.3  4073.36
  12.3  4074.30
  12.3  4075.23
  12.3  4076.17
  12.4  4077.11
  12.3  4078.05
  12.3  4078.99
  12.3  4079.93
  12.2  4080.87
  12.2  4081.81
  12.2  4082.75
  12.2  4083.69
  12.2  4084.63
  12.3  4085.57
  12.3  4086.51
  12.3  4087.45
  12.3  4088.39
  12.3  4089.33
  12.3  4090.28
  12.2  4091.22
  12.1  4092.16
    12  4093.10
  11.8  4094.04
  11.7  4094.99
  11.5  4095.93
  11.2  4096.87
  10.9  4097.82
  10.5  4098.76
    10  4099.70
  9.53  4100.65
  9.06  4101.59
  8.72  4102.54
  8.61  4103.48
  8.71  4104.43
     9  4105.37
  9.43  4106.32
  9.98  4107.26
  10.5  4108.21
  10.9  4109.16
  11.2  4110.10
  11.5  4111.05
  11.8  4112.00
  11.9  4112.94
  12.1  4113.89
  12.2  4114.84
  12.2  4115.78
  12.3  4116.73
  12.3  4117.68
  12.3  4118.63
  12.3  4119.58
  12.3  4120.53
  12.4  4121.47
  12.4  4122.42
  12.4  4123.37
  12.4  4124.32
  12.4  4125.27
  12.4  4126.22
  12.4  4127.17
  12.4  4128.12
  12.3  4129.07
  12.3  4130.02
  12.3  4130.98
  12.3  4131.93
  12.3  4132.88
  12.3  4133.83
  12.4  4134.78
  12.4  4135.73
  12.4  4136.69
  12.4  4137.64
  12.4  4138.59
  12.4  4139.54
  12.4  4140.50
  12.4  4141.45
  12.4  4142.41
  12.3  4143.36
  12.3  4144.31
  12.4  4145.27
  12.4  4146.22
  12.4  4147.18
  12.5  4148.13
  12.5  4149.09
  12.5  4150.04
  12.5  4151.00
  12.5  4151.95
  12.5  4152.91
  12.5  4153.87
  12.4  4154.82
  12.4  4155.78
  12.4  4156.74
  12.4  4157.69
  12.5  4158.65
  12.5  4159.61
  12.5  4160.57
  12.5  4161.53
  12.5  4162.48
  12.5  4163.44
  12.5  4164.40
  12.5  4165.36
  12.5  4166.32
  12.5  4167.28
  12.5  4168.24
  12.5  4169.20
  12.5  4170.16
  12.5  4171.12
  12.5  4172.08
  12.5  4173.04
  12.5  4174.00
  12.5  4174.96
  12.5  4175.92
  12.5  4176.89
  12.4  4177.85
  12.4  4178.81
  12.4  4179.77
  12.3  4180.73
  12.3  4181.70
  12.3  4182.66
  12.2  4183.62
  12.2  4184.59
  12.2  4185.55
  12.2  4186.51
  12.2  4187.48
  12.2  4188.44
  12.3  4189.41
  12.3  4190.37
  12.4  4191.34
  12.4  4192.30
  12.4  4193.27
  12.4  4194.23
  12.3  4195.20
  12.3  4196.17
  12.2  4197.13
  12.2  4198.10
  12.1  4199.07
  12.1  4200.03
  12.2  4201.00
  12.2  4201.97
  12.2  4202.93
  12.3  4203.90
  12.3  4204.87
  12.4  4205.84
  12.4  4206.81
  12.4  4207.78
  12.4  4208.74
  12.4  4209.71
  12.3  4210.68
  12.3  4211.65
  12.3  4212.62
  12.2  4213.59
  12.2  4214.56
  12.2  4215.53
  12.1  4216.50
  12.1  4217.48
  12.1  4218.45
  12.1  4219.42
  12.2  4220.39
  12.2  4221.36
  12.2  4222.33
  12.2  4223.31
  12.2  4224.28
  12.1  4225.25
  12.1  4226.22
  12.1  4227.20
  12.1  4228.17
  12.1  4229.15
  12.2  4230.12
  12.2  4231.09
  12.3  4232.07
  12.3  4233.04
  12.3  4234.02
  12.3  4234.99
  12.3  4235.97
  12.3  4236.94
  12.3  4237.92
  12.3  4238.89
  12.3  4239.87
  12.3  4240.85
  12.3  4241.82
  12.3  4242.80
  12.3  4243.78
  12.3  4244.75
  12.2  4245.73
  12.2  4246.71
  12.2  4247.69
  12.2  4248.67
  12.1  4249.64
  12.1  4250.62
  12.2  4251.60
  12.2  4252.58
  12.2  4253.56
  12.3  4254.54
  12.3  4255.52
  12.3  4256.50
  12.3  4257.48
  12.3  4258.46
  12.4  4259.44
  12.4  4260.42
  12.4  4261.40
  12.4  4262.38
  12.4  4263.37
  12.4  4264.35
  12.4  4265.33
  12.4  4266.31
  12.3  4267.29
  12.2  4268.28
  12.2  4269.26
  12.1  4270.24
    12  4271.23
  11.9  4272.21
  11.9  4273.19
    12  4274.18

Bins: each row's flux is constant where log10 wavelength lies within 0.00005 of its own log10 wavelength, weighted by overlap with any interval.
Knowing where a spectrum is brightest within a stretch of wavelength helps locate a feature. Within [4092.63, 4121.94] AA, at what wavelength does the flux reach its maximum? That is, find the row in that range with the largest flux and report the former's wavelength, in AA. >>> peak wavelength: 4121.47 AA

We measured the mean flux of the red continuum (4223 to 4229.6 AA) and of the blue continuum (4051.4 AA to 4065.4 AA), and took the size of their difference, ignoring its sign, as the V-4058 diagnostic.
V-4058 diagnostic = 0.48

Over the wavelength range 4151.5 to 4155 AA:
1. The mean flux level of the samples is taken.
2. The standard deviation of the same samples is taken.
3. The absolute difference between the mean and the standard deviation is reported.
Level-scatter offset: 12.43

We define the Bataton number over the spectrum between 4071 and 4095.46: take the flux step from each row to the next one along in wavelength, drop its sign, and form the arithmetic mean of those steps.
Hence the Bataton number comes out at 0.040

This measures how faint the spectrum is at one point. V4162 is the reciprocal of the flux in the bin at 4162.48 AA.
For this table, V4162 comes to 0.0800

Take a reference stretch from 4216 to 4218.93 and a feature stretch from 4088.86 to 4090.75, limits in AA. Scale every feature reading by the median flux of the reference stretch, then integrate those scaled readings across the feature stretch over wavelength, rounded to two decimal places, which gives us 1.91 AA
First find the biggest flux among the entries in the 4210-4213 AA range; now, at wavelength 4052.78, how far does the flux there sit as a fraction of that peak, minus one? 0.024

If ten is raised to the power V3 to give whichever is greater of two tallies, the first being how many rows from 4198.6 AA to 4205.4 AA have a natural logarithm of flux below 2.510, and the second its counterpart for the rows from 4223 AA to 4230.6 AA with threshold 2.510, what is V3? 0.90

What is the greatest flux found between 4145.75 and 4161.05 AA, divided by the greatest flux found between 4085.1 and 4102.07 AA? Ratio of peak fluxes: 1.02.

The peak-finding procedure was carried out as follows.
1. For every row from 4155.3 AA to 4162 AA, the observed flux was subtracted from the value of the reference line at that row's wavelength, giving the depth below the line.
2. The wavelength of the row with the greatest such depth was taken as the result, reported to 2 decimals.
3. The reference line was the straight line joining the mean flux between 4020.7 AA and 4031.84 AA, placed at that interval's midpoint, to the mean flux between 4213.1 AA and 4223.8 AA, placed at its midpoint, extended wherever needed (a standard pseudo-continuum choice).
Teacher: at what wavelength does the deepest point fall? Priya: 4155.78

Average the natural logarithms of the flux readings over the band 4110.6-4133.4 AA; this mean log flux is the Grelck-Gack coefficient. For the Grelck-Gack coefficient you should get 2.51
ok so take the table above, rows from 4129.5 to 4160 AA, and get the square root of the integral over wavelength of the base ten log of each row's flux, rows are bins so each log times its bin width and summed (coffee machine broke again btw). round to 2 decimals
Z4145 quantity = 5.78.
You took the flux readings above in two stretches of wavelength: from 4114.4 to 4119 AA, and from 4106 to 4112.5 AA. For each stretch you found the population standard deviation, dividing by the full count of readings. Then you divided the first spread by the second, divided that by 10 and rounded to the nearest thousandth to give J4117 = 0.006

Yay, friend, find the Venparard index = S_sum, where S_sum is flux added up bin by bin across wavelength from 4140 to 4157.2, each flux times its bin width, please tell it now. 214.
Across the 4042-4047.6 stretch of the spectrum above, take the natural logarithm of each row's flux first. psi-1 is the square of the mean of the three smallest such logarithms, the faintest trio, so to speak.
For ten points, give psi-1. 6.26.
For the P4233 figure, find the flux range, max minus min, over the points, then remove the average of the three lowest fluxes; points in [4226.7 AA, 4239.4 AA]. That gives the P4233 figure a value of -11.9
